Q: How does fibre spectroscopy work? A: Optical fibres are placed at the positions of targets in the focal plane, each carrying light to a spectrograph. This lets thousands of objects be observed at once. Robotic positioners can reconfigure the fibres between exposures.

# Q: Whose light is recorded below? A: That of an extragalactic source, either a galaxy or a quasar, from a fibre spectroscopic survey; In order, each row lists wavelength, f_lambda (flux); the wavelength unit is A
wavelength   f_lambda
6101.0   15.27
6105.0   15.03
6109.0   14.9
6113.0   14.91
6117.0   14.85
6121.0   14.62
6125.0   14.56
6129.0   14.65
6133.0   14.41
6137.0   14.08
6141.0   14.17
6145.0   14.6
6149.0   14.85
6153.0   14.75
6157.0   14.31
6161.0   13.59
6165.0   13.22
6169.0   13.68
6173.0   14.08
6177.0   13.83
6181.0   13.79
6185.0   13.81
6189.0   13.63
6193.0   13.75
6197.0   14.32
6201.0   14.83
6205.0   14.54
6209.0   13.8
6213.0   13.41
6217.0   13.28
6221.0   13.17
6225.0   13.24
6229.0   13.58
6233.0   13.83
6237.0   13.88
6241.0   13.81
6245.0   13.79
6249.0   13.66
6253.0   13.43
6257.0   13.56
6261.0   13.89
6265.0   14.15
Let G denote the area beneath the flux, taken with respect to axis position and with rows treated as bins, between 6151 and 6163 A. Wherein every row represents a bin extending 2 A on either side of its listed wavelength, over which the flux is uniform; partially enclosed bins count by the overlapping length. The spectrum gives 171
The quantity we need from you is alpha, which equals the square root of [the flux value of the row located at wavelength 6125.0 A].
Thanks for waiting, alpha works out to 3.82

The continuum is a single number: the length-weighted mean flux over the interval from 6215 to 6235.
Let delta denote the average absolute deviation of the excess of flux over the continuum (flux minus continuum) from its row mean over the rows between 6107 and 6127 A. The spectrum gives 0.14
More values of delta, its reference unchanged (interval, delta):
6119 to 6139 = 0.18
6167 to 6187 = 0.10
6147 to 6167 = 0.59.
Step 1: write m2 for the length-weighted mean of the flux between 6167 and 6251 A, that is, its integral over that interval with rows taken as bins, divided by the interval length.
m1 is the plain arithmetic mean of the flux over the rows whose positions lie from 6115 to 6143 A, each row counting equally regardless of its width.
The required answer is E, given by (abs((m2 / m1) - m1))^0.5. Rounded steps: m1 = 14.5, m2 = 13.8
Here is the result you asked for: 3.68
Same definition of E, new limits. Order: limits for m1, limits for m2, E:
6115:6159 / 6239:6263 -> 3.69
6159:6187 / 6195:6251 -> 3.56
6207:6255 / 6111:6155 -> 3.54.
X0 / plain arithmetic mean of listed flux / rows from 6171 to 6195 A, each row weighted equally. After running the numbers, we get 13.8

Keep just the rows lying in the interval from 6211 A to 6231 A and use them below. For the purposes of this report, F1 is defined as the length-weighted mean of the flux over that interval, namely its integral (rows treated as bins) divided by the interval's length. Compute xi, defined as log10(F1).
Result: 1.13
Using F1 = 13.3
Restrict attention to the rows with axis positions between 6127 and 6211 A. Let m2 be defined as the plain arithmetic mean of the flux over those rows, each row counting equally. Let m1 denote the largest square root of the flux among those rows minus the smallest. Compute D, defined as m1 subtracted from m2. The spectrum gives 13.9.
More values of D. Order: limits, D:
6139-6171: 13.9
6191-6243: 13.6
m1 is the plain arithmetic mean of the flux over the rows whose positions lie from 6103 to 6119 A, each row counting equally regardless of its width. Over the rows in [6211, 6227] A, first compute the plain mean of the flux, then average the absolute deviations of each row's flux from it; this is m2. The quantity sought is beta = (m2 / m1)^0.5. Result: 0.07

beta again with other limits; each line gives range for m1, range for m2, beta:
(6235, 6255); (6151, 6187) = 0.15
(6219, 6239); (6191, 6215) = 0.18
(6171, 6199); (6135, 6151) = 0.15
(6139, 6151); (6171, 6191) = 0.08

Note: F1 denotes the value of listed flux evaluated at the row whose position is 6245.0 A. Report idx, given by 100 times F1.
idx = 1379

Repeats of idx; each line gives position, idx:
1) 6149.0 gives 1485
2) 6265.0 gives 1415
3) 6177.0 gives 1383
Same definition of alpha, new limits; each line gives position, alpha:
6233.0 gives 3.72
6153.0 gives 3.84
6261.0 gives 3.73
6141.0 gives 3.76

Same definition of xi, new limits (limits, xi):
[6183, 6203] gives 1.15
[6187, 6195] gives 1.14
